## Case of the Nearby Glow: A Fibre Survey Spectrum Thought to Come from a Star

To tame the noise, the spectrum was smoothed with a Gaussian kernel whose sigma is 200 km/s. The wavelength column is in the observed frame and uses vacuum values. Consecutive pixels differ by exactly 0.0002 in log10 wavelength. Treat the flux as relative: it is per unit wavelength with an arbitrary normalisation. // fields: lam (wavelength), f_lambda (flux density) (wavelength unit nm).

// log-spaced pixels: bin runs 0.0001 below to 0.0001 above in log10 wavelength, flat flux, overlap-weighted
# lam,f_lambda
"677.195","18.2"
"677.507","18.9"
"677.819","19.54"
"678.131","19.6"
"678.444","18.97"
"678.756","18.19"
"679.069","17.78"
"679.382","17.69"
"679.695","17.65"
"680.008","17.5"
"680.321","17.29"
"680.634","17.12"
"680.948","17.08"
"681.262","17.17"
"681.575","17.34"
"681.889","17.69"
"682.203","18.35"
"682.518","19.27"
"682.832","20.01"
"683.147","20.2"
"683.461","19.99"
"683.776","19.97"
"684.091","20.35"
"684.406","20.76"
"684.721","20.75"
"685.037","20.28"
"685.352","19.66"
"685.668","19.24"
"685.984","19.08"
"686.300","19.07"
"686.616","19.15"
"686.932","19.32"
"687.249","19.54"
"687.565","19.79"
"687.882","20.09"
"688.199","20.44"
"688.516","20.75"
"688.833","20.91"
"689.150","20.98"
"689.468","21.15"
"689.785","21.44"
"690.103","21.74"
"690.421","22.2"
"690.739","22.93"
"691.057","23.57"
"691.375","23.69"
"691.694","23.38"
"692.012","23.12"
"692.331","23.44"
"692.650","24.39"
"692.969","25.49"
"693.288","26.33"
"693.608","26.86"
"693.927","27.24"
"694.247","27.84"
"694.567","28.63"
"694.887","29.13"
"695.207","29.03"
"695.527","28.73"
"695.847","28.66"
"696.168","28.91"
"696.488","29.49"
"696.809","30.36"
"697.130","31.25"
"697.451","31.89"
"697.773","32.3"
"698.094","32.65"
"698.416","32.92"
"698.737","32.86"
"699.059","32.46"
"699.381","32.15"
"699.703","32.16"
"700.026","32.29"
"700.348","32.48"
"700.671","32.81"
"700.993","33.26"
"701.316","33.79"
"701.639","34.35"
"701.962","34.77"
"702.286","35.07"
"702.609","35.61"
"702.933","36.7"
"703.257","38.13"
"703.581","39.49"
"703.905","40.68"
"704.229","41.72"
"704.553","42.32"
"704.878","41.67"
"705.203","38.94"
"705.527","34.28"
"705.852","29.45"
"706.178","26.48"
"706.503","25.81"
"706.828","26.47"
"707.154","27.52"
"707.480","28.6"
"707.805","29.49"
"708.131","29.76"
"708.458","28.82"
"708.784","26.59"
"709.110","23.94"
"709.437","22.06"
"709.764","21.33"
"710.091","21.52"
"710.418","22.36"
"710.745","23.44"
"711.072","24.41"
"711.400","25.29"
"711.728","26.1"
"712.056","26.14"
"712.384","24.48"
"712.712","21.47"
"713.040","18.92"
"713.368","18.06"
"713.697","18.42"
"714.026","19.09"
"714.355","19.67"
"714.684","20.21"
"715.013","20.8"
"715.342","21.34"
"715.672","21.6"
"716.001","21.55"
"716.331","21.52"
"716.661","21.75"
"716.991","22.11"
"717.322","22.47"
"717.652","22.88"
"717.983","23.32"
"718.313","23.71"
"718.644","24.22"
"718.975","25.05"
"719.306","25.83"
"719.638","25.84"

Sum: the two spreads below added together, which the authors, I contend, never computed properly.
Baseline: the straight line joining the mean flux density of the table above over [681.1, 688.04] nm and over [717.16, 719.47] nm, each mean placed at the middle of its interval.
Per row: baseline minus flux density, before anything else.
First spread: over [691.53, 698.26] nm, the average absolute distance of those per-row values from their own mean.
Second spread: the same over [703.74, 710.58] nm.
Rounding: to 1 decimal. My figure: 8.0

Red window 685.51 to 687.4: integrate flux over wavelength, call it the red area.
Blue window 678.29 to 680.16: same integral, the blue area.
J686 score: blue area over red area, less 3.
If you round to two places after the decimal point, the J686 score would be -2.08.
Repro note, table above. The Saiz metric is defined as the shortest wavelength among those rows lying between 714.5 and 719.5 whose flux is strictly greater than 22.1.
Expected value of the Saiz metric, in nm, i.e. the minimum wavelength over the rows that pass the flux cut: 716.991 nm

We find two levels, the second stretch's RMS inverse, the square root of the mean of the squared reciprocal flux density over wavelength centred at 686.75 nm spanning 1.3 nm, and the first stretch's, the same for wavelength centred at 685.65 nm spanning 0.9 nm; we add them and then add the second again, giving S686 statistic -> 0.156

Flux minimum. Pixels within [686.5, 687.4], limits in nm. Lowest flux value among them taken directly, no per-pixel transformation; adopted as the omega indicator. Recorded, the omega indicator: 19.15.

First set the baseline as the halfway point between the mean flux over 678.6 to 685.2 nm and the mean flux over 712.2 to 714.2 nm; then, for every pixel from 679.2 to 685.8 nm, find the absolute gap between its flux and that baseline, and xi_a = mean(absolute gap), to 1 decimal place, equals 1.3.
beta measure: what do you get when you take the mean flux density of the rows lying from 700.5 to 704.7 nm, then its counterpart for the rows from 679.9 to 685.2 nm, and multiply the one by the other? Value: 696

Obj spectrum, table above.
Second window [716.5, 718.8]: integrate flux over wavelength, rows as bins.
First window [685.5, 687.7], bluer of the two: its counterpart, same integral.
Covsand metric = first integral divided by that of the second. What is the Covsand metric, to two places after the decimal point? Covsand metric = 0.81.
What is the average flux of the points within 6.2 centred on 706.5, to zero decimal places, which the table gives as 32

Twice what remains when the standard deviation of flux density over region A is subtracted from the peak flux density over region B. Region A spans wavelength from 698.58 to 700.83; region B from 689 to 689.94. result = 42.3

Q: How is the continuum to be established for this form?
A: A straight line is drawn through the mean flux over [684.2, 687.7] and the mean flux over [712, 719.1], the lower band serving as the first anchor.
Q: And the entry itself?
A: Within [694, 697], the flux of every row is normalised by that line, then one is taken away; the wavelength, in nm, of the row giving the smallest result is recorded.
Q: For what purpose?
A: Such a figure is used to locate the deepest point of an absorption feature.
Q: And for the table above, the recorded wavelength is 694.247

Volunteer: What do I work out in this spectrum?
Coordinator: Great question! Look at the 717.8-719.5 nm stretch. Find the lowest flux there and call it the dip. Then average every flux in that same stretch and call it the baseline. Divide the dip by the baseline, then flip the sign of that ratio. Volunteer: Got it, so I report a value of -0.955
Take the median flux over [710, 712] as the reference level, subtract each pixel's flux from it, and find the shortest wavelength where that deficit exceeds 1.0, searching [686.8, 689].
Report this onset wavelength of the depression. 686.932 nm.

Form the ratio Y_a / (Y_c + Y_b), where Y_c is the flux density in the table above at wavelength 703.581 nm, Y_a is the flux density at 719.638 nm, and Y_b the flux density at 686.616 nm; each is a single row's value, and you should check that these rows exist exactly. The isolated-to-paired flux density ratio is 0.44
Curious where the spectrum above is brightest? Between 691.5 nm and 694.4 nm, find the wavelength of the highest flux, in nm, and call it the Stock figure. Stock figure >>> 694.247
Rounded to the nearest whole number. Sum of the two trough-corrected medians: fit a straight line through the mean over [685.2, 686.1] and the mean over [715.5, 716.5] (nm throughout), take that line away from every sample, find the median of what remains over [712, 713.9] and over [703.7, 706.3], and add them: 18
